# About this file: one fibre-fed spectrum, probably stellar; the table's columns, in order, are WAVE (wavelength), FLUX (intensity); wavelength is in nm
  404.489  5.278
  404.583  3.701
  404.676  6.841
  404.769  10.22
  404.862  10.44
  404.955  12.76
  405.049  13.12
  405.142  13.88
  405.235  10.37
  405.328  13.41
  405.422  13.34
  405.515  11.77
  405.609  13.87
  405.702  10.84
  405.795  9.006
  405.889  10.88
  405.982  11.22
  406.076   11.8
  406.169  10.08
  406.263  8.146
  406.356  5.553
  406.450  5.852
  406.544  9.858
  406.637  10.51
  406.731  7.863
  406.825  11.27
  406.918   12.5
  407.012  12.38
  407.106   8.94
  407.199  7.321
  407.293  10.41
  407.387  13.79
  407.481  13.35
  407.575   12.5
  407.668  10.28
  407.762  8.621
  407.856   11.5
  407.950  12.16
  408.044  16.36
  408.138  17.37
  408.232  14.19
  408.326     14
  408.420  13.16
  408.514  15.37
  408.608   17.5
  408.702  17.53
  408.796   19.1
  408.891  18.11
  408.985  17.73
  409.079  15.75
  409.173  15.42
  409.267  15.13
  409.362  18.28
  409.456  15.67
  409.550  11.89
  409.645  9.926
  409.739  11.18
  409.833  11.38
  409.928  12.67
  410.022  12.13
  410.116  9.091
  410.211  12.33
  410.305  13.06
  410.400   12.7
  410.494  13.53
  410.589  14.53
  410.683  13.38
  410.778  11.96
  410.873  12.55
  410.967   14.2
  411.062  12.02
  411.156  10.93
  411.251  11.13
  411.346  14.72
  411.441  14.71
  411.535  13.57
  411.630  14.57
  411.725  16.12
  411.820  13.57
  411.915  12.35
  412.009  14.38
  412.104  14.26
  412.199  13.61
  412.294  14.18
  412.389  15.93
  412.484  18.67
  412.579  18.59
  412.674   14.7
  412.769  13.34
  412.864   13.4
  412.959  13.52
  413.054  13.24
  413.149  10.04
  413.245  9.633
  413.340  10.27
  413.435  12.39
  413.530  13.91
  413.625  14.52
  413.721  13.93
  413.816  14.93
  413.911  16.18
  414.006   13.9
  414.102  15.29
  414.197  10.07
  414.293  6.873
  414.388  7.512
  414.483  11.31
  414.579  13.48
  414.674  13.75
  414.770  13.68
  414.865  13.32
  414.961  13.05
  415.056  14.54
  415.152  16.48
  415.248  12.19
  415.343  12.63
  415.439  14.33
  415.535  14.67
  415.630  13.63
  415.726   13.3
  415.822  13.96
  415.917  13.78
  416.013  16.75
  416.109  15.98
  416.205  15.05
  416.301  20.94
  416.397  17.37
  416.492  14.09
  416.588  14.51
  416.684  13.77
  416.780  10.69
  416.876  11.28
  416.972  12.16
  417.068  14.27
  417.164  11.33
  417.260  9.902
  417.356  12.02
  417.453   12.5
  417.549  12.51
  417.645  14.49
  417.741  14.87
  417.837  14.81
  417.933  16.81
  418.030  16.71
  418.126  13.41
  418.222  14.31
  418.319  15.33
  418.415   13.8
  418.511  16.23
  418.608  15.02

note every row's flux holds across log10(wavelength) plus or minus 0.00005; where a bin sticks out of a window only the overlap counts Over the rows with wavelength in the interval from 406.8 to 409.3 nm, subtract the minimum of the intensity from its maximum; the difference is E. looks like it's 12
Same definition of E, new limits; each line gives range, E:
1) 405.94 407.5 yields 8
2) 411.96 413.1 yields 5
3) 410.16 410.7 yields 2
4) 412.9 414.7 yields 9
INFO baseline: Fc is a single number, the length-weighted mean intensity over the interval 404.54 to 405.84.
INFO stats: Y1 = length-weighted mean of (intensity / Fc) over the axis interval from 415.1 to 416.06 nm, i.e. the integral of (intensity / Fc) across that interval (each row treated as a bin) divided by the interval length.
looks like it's 1.29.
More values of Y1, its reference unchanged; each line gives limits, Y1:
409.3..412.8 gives 1.23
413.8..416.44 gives 1.26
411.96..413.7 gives 1.26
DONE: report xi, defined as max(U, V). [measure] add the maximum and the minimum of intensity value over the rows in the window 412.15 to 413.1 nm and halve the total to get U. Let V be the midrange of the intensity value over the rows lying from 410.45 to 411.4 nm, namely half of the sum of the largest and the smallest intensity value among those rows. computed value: 16.0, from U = 16.0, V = 12.8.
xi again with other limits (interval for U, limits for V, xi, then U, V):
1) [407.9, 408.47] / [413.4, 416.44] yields 14.8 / 14.8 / 13.9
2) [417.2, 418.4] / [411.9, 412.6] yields 15.5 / 13.4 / 15.5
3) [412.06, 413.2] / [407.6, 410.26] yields 14.4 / 14.4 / 13.9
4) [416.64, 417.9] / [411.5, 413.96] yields 14.2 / 12.4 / 14.2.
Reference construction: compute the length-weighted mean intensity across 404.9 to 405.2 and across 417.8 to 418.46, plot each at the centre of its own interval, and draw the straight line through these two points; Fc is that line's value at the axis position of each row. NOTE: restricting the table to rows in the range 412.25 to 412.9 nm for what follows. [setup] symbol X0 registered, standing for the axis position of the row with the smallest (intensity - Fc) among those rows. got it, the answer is 412.769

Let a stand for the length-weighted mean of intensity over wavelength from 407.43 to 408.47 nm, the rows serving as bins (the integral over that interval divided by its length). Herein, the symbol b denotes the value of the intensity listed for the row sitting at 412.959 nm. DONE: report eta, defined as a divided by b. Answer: 0.97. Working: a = 13.1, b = 13.52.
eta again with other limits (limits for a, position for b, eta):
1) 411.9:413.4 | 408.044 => 0.84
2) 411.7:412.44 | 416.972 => 1.17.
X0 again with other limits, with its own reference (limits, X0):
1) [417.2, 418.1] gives 417.260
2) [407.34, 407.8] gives 407.762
